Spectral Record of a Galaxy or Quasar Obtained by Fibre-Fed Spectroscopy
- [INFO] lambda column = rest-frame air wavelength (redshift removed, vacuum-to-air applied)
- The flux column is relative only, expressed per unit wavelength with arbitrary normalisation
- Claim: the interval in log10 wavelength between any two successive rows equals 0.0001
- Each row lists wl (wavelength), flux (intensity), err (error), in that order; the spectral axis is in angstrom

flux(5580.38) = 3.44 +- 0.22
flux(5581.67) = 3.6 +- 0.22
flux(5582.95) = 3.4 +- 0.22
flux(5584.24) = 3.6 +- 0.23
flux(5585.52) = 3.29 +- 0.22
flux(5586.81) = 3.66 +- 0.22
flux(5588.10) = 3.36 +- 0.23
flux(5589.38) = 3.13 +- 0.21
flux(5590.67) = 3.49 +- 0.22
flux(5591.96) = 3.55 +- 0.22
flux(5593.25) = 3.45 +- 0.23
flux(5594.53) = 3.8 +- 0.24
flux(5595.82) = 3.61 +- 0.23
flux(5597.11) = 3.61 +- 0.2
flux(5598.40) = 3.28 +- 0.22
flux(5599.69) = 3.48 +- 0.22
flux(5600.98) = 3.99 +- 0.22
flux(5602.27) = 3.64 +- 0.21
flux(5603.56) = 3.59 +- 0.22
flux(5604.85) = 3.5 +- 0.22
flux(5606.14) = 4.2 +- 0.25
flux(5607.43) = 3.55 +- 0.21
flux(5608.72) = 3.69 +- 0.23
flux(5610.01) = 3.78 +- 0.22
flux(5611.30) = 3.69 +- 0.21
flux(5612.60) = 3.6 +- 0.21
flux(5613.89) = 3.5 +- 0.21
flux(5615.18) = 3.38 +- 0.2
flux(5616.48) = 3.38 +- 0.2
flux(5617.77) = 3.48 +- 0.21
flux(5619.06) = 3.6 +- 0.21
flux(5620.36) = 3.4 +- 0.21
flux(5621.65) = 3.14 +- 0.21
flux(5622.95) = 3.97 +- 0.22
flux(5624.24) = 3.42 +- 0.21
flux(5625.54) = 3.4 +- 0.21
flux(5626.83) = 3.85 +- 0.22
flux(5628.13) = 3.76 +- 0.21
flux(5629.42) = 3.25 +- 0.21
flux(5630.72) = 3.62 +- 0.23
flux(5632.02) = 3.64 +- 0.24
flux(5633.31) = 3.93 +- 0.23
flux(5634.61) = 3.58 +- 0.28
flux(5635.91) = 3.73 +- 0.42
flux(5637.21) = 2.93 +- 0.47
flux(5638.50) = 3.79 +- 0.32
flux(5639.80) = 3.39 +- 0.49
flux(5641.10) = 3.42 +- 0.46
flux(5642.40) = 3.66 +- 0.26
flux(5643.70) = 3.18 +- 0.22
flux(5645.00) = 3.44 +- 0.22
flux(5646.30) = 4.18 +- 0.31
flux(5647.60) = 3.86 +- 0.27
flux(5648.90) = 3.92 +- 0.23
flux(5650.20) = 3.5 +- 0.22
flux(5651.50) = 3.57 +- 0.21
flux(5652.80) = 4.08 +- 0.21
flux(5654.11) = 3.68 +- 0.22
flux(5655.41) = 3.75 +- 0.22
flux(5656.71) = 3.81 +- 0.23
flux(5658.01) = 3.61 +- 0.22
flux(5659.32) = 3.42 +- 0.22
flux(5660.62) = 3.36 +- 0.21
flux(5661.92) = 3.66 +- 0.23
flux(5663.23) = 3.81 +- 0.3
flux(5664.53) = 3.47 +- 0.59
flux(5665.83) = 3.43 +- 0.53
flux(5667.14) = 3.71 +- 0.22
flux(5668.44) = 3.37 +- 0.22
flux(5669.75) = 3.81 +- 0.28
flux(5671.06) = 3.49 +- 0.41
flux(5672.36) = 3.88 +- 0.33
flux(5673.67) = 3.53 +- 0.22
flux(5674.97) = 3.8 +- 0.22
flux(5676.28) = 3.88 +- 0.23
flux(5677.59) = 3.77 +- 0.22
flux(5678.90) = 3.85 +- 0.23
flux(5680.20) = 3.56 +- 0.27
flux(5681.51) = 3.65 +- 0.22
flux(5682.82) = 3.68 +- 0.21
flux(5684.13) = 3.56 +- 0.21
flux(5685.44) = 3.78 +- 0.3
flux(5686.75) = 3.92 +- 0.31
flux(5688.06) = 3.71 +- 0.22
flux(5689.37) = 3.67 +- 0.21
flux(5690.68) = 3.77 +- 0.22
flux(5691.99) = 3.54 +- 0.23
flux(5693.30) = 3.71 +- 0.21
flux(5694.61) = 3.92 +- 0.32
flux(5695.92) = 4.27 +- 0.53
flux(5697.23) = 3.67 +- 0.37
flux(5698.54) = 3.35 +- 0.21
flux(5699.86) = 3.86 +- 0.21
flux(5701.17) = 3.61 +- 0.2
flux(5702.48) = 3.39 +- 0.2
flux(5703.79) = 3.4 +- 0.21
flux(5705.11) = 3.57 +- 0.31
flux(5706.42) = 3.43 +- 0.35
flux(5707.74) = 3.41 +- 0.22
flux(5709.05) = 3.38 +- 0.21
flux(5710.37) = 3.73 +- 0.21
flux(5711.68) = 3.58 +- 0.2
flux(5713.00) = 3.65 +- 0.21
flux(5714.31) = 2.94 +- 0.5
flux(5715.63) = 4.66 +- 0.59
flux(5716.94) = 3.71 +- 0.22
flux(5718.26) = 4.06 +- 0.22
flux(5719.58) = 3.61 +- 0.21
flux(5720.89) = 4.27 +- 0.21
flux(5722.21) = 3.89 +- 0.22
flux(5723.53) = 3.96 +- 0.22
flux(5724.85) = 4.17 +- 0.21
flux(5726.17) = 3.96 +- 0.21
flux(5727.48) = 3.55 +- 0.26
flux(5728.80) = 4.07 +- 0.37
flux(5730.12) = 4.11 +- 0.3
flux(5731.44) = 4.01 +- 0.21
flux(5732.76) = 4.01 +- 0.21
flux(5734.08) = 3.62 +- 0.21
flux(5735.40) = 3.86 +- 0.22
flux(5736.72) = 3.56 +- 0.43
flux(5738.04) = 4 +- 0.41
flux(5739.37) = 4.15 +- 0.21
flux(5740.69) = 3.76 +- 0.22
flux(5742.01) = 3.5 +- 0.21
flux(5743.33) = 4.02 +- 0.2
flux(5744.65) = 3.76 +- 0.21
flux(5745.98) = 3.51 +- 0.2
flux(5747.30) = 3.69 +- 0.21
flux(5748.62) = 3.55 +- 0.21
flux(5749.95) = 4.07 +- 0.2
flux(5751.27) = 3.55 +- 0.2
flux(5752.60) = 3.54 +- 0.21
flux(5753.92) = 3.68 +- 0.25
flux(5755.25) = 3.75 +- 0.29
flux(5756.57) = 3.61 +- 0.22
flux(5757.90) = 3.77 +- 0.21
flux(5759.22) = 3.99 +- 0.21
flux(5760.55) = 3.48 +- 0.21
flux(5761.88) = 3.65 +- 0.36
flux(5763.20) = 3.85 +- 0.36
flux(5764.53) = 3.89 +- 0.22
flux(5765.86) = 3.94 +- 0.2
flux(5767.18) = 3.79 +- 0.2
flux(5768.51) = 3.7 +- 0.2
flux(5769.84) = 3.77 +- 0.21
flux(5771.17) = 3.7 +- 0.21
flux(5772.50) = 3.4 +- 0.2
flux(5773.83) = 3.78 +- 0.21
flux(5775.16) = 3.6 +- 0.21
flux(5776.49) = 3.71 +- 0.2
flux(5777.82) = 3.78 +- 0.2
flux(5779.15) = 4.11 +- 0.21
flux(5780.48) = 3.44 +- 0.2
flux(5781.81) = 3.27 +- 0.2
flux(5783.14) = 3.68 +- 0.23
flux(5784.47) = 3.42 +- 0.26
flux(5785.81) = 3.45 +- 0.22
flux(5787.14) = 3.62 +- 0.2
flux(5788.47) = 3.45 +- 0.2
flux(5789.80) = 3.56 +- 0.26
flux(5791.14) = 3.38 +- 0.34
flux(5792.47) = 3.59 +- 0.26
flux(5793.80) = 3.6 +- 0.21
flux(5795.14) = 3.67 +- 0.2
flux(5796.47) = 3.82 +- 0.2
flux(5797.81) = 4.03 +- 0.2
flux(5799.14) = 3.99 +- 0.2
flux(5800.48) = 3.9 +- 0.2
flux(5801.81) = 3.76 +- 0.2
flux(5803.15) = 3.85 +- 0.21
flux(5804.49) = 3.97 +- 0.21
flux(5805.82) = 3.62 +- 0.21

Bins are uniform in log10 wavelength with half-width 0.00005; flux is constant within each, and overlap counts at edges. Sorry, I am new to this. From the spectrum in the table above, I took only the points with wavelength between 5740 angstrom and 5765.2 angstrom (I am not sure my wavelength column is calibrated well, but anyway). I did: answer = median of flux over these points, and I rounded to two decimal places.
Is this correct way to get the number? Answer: 3.69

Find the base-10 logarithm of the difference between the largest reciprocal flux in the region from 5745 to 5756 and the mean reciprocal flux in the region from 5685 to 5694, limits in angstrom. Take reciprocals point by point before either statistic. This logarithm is -1.78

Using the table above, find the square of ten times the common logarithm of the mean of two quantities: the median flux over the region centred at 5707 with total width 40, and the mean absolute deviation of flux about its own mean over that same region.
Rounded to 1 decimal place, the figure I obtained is 8.7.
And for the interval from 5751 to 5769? 8.1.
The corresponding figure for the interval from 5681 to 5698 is 8.1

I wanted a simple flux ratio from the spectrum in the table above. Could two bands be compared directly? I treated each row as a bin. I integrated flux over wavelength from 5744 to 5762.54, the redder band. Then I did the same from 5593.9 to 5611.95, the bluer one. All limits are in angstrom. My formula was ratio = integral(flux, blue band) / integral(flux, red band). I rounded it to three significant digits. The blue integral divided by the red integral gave 0.970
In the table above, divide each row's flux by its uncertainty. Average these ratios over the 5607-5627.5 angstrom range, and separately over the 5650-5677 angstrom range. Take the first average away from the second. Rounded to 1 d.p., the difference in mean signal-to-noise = -2.1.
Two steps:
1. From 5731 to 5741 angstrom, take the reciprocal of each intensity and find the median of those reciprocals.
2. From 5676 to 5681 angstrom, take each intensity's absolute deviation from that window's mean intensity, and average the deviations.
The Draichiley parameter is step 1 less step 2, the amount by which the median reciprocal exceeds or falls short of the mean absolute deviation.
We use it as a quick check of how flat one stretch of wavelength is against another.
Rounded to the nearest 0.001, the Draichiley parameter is 0.152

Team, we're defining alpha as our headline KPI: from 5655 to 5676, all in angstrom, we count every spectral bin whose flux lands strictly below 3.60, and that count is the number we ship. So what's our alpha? 7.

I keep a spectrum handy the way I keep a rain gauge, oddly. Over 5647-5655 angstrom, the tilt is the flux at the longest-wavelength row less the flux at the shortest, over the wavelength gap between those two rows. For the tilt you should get -0.03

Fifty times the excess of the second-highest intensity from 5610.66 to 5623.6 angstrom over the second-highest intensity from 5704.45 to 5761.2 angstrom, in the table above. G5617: -29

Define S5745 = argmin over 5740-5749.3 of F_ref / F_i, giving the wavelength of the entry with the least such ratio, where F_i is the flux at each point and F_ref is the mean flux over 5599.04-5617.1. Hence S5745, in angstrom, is 5743.33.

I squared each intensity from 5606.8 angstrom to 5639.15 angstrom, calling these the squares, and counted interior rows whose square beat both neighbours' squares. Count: 6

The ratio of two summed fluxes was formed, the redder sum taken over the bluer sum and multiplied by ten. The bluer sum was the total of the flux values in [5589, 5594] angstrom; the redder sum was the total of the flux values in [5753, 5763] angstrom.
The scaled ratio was 19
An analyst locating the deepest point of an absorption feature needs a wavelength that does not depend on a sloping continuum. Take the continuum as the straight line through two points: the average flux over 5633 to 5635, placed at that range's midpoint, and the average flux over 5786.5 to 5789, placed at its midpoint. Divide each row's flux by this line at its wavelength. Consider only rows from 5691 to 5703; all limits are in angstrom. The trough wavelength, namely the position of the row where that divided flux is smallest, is 5698.54 angstrom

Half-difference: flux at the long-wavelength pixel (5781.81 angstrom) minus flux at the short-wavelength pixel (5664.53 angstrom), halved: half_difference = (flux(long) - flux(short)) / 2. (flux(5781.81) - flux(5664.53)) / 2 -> -0.10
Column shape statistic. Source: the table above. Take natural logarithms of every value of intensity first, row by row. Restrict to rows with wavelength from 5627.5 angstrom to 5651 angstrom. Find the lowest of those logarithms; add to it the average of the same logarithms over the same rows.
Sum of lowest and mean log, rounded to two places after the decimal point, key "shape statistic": 2.35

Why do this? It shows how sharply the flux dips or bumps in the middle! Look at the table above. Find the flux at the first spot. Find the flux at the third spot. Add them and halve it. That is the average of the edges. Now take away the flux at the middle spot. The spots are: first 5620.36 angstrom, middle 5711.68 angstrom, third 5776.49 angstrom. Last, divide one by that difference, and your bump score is -40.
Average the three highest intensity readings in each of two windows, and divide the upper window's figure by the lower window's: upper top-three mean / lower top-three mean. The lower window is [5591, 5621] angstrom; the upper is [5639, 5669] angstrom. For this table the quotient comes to 1.02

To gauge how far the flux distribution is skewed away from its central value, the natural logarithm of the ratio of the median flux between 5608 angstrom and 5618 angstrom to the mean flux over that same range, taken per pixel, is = -0.004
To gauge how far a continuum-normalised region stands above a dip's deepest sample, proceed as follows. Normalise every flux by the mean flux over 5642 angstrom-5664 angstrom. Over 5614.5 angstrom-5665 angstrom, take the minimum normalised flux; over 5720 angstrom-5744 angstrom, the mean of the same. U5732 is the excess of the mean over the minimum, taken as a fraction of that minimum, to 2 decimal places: 0.34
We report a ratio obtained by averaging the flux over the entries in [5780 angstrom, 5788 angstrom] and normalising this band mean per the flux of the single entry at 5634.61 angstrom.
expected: 0.972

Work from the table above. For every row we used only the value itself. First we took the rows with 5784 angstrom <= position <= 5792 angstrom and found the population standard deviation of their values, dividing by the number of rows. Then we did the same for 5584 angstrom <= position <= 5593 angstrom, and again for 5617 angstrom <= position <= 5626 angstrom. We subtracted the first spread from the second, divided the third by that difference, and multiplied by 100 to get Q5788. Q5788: 256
